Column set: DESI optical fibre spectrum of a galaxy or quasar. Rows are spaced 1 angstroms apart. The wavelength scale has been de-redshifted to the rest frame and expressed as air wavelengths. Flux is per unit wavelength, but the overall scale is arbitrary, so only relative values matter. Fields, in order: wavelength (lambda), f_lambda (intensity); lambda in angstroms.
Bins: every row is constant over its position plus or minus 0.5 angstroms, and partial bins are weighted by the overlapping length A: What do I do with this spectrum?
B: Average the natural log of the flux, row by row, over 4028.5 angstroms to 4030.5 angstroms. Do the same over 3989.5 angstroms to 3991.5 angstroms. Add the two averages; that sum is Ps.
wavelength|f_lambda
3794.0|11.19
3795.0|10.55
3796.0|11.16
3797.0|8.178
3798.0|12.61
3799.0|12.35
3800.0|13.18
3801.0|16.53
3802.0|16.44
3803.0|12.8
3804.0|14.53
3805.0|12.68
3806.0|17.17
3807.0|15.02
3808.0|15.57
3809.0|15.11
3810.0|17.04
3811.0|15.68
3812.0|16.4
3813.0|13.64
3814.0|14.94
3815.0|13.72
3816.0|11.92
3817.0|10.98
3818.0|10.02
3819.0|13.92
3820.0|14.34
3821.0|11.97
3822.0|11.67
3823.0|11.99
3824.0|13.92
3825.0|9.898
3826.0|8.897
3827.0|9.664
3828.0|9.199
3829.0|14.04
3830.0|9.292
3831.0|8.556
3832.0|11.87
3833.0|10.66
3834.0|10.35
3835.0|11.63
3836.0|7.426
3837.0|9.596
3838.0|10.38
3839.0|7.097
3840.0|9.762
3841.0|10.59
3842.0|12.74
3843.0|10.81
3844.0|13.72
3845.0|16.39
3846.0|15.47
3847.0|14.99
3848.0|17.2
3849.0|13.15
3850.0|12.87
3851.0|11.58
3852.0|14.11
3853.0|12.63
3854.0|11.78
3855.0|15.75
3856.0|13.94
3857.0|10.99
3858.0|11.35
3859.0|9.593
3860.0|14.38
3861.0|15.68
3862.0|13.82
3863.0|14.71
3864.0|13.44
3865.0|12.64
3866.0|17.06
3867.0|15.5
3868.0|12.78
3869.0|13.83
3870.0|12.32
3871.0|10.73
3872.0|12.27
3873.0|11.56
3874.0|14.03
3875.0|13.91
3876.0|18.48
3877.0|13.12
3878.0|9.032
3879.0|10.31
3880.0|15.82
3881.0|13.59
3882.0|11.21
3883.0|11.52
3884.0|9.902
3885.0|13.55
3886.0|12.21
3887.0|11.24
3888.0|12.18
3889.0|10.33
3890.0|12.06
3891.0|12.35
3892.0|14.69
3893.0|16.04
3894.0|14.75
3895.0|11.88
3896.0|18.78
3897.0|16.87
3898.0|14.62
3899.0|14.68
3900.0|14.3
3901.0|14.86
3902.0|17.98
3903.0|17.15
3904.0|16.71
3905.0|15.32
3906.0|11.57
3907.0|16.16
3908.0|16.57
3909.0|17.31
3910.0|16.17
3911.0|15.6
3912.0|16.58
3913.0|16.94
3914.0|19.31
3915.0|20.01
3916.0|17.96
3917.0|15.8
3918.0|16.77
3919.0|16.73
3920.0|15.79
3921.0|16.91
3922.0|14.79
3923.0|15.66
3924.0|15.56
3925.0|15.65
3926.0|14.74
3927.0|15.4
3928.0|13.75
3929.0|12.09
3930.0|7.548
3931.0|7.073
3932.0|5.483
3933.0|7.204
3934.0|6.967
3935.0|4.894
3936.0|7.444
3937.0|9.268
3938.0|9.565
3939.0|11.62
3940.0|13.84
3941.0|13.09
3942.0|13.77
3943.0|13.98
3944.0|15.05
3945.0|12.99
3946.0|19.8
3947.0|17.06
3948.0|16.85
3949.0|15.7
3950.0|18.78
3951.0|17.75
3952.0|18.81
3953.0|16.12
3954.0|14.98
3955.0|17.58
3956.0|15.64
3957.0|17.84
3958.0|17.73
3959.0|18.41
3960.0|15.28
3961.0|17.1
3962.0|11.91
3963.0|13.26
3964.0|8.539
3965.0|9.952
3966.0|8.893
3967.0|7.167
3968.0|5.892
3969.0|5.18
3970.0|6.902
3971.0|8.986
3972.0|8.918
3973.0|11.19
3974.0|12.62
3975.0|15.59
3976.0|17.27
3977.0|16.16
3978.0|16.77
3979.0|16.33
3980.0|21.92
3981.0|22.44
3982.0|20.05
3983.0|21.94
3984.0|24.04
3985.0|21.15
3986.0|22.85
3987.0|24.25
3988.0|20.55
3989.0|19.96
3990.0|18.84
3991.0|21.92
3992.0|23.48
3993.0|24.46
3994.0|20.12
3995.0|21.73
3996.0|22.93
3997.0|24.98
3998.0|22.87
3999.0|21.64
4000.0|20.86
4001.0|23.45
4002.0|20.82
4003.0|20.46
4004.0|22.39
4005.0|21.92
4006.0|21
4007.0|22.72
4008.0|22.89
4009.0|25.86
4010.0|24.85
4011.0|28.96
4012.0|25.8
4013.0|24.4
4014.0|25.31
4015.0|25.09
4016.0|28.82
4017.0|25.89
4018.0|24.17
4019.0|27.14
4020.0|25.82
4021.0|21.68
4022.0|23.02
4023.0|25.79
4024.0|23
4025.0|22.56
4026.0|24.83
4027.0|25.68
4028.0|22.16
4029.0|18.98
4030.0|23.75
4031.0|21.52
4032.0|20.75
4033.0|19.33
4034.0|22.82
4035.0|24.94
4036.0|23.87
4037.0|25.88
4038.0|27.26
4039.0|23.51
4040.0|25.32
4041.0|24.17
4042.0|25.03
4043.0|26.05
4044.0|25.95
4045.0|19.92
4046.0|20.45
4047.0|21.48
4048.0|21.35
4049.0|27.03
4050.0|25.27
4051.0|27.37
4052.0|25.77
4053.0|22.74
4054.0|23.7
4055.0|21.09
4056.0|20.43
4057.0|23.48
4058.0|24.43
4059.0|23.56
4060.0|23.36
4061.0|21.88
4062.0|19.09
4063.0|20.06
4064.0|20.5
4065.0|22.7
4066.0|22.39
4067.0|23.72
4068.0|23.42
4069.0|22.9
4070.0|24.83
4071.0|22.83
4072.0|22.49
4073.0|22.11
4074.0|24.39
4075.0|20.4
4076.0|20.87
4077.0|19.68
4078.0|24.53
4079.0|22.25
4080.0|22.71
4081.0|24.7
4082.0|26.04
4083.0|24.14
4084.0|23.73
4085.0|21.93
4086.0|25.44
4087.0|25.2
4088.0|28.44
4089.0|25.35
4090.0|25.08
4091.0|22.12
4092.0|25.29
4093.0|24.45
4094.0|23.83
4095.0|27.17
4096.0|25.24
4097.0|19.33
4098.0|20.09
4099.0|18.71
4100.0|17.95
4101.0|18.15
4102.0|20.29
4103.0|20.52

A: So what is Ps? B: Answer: 6.1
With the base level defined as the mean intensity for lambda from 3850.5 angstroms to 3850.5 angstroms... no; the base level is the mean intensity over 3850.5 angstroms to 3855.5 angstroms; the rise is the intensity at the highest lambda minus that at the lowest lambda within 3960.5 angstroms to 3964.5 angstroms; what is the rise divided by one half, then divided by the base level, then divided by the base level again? -0.10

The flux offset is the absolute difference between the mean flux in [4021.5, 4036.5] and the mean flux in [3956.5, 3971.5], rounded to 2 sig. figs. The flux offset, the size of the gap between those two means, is 11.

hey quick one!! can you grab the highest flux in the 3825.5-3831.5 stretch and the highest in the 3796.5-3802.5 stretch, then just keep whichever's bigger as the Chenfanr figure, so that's 16.5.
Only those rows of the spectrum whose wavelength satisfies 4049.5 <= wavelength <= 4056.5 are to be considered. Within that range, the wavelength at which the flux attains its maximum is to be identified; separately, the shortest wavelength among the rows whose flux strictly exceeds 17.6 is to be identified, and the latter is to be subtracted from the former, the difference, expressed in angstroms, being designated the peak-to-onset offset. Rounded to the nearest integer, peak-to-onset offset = 1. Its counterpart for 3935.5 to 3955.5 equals 0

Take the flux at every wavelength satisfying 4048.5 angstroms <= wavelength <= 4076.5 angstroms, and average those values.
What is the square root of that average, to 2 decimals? 4.79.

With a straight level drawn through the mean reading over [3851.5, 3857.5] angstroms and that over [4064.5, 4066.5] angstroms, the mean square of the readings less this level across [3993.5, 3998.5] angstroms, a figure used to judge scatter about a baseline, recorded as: 12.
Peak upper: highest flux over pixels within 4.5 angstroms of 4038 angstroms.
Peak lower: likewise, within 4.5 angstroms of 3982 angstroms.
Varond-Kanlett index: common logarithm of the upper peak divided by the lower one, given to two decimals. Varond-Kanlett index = 0.05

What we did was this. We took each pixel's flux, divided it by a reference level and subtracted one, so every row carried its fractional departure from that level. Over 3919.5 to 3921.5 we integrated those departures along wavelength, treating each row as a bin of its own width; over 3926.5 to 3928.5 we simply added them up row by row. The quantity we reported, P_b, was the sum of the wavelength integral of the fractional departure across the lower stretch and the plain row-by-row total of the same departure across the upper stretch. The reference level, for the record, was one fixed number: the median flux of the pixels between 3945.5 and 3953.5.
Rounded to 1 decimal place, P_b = -0.4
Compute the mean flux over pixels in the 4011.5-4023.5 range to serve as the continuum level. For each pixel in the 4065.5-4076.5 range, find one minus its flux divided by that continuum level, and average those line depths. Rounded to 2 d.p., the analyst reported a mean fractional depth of 0.10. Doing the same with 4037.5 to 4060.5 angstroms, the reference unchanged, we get 0.05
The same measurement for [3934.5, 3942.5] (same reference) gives 0.59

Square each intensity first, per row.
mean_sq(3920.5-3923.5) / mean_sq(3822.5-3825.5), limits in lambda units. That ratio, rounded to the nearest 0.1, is 1.7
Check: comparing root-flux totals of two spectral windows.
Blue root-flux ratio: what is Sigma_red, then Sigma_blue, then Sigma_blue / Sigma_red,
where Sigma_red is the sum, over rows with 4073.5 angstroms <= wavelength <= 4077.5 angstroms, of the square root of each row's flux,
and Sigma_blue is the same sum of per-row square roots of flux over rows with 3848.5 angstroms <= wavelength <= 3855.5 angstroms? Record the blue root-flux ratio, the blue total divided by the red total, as 1.4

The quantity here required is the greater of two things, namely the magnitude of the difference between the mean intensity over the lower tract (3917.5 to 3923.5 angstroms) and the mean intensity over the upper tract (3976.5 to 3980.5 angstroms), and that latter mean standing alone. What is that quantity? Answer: 18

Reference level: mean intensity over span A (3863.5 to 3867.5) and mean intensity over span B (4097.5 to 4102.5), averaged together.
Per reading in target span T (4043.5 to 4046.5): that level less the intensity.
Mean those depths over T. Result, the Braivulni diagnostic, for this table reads -5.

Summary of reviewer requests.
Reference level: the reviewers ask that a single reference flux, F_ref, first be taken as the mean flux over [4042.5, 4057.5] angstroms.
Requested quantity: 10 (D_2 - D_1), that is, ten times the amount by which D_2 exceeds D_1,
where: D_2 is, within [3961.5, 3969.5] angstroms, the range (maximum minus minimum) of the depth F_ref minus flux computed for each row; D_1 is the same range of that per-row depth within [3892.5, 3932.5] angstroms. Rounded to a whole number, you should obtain -64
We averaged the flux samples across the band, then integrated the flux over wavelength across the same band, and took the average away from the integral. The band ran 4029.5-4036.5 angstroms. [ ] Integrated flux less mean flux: 135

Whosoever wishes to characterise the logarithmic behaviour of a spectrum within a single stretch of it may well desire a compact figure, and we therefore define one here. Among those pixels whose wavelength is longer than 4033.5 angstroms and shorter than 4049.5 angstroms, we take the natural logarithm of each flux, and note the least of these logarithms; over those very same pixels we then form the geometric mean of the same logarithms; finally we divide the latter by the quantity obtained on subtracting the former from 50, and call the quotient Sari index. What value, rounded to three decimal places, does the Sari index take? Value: 0.068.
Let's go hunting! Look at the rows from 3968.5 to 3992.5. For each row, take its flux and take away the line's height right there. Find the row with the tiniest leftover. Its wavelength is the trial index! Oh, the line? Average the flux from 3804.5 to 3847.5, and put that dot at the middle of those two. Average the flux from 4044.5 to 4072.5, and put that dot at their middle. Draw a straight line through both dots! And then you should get 3969.0 angstroms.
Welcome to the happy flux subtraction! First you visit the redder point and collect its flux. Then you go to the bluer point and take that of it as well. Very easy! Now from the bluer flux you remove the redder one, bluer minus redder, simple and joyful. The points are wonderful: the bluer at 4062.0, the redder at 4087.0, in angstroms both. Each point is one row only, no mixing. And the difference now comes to -6.1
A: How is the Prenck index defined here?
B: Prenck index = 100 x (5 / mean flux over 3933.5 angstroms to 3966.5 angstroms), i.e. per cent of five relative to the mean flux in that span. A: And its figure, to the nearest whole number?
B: 36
